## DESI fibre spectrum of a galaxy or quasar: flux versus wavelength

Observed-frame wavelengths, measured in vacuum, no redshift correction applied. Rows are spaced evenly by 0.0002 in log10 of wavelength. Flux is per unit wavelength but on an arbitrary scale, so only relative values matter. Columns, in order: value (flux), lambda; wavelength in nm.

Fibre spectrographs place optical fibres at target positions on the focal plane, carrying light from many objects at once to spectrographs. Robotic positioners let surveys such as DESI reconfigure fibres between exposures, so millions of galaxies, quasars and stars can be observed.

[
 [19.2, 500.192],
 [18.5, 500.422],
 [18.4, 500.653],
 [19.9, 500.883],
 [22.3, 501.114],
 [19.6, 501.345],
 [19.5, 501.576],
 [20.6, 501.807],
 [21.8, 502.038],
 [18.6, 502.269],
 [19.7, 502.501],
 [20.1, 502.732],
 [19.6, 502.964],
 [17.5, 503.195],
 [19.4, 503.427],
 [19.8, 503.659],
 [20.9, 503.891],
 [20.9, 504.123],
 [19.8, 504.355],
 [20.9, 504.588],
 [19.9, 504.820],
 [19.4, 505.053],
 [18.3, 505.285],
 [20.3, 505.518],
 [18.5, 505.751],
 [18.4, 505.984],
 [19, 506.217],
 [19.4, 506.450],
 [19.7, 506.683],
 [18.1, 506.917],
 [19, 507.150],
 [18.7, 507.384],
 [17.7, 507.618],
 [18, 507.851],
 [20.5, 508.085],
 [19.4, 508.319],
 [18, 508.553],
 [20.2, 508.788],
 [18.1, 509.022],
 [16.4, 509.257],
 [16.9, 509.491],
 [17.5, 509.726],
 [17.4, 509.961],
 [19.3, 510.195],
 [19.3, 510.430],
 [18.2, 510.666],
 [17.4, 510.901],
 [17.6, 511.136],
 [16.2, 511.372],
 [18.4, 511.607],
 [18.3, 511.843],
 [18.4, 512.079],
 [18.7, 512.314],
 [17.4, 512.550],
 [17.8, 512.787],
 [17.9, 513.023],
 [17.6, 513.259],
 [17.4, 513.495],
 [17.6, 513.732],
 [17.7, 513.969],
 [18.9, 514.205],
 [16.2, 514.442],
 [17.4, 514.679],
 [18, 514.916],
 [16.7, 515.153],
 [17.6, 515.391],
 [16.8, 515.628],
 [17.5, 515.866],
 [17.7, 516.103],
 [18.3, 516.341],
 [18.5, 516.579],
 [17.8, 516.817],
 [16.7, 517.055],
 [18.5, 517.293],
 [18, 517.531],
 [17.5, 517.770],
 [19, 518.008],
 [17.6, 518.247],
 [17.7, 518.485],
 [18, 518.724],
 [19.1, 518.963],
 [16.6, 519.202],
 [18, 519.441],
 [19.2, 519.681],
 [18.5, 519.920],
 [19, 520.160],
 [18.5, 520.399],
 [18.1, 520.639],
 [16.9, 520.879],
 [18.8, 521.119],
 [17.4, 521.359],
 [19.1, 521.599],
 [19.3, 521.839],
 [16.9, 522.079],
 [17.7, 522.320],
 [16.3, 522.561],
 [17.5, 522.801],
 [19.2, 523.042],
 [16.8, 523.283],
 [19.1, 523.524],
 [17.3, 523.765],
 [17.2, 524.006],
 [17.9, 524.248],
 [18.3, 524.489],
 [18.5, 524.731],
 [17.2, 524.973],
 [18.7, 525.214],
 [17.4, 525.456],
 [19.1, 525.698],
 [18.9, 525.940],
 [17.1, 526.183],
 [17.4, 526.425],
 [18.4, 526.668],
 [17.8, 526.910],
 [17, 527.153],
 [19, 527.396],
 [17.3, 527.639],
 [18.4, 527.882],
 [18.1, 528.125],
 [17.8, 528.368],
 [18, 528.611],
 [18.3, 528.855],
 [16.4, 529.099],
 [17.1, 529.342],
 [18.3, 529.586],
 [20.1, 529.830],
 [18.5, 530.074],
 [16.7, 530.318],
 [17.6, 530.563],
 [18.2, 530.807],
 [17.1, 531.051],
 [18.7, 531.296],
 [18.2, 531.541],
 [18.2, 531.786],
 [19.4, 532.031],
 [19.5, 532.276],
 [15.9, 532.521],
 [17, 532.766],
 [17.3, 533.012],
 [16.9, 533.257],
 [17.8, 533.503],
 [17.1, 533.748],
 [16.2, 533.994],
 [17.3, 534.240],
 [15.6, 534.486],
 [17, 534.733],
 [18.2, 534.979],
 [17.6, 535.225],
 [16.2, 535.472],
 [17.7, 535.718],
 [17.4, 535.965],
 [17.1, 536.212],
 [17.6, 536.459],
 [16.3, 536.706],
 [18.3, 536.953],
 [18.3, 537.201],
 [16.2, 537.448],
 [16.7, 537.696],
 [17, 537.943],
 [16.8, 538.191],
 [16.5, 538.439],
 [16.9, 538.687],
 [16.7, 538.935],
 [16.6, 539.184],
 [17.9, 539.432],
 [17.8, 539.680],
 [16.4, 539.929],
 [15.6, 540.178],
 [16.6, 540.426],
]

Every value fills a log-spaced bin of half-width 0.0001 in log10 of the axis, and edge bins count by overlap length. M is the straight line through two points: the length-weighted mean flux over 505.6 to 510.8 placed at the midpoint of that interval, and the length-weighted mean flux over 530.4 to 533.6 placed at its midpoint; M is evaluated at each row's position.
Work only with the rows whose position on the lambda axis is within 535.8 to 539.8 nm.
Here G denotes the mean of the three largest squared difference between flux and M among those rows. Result 1.7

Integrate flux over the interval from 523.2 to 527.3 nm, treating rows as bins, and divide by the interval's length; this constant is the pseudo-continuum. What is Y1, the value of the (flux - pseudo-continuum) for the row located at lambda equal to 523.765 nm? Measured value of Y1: -0.6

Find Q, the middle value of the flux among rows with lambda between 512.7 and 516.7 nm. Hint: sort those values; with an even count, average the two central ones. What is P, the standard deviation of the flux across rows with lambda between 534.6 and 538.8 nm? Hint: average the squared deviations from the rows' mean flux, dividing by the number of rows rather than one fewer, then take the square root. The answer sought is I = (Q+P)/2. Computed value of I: 9.1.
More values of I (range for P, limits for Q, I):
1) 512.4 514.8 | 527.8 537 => 9.1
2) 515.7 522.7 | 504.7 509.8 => 9.7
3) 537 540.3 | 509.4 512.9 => 9.3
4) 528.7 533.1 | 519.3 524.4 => 9.5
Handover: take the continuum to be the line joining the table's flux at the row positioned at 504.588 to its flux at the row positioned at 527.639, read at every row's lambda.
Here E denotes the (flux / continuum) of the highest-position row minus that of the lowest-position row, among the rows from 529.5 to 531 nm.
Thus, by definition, 0.01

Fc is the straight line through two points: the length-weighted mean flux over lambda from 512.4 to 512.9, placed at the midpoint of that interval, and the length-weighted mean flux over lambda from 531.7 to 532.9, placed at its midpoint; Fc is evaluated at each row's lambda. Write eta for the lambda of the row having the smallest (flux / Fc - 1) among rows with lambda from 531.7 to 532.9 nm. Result 532.521 nm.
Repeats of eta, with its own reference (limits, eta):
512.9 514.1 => 513.495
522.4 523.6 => 522.561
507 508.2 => 507.618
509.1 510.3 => 509.257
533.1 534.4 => 533.994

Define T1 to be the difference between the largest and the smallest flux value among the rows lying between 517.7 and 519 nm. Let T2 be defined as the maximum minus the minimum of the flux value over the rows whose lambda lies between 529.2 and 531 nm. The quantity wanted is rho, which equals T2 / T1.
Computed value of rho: 2.1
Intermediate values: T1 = 1.6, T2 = 3.4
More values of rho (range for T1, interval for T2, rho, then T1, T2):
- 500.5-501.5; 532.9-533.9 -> 0.2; 3.9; 0.9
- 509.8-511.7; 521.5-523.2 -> 1.0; 3.1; 3.0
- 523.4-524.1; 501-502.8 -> 1.9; 1.9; 3.7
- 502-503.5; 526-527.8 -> 0.5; 4.3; 2.0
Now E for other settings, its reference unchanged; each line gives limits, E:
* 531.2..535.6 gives -0.11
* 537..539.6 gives 0.00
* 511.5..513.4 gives -0.03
